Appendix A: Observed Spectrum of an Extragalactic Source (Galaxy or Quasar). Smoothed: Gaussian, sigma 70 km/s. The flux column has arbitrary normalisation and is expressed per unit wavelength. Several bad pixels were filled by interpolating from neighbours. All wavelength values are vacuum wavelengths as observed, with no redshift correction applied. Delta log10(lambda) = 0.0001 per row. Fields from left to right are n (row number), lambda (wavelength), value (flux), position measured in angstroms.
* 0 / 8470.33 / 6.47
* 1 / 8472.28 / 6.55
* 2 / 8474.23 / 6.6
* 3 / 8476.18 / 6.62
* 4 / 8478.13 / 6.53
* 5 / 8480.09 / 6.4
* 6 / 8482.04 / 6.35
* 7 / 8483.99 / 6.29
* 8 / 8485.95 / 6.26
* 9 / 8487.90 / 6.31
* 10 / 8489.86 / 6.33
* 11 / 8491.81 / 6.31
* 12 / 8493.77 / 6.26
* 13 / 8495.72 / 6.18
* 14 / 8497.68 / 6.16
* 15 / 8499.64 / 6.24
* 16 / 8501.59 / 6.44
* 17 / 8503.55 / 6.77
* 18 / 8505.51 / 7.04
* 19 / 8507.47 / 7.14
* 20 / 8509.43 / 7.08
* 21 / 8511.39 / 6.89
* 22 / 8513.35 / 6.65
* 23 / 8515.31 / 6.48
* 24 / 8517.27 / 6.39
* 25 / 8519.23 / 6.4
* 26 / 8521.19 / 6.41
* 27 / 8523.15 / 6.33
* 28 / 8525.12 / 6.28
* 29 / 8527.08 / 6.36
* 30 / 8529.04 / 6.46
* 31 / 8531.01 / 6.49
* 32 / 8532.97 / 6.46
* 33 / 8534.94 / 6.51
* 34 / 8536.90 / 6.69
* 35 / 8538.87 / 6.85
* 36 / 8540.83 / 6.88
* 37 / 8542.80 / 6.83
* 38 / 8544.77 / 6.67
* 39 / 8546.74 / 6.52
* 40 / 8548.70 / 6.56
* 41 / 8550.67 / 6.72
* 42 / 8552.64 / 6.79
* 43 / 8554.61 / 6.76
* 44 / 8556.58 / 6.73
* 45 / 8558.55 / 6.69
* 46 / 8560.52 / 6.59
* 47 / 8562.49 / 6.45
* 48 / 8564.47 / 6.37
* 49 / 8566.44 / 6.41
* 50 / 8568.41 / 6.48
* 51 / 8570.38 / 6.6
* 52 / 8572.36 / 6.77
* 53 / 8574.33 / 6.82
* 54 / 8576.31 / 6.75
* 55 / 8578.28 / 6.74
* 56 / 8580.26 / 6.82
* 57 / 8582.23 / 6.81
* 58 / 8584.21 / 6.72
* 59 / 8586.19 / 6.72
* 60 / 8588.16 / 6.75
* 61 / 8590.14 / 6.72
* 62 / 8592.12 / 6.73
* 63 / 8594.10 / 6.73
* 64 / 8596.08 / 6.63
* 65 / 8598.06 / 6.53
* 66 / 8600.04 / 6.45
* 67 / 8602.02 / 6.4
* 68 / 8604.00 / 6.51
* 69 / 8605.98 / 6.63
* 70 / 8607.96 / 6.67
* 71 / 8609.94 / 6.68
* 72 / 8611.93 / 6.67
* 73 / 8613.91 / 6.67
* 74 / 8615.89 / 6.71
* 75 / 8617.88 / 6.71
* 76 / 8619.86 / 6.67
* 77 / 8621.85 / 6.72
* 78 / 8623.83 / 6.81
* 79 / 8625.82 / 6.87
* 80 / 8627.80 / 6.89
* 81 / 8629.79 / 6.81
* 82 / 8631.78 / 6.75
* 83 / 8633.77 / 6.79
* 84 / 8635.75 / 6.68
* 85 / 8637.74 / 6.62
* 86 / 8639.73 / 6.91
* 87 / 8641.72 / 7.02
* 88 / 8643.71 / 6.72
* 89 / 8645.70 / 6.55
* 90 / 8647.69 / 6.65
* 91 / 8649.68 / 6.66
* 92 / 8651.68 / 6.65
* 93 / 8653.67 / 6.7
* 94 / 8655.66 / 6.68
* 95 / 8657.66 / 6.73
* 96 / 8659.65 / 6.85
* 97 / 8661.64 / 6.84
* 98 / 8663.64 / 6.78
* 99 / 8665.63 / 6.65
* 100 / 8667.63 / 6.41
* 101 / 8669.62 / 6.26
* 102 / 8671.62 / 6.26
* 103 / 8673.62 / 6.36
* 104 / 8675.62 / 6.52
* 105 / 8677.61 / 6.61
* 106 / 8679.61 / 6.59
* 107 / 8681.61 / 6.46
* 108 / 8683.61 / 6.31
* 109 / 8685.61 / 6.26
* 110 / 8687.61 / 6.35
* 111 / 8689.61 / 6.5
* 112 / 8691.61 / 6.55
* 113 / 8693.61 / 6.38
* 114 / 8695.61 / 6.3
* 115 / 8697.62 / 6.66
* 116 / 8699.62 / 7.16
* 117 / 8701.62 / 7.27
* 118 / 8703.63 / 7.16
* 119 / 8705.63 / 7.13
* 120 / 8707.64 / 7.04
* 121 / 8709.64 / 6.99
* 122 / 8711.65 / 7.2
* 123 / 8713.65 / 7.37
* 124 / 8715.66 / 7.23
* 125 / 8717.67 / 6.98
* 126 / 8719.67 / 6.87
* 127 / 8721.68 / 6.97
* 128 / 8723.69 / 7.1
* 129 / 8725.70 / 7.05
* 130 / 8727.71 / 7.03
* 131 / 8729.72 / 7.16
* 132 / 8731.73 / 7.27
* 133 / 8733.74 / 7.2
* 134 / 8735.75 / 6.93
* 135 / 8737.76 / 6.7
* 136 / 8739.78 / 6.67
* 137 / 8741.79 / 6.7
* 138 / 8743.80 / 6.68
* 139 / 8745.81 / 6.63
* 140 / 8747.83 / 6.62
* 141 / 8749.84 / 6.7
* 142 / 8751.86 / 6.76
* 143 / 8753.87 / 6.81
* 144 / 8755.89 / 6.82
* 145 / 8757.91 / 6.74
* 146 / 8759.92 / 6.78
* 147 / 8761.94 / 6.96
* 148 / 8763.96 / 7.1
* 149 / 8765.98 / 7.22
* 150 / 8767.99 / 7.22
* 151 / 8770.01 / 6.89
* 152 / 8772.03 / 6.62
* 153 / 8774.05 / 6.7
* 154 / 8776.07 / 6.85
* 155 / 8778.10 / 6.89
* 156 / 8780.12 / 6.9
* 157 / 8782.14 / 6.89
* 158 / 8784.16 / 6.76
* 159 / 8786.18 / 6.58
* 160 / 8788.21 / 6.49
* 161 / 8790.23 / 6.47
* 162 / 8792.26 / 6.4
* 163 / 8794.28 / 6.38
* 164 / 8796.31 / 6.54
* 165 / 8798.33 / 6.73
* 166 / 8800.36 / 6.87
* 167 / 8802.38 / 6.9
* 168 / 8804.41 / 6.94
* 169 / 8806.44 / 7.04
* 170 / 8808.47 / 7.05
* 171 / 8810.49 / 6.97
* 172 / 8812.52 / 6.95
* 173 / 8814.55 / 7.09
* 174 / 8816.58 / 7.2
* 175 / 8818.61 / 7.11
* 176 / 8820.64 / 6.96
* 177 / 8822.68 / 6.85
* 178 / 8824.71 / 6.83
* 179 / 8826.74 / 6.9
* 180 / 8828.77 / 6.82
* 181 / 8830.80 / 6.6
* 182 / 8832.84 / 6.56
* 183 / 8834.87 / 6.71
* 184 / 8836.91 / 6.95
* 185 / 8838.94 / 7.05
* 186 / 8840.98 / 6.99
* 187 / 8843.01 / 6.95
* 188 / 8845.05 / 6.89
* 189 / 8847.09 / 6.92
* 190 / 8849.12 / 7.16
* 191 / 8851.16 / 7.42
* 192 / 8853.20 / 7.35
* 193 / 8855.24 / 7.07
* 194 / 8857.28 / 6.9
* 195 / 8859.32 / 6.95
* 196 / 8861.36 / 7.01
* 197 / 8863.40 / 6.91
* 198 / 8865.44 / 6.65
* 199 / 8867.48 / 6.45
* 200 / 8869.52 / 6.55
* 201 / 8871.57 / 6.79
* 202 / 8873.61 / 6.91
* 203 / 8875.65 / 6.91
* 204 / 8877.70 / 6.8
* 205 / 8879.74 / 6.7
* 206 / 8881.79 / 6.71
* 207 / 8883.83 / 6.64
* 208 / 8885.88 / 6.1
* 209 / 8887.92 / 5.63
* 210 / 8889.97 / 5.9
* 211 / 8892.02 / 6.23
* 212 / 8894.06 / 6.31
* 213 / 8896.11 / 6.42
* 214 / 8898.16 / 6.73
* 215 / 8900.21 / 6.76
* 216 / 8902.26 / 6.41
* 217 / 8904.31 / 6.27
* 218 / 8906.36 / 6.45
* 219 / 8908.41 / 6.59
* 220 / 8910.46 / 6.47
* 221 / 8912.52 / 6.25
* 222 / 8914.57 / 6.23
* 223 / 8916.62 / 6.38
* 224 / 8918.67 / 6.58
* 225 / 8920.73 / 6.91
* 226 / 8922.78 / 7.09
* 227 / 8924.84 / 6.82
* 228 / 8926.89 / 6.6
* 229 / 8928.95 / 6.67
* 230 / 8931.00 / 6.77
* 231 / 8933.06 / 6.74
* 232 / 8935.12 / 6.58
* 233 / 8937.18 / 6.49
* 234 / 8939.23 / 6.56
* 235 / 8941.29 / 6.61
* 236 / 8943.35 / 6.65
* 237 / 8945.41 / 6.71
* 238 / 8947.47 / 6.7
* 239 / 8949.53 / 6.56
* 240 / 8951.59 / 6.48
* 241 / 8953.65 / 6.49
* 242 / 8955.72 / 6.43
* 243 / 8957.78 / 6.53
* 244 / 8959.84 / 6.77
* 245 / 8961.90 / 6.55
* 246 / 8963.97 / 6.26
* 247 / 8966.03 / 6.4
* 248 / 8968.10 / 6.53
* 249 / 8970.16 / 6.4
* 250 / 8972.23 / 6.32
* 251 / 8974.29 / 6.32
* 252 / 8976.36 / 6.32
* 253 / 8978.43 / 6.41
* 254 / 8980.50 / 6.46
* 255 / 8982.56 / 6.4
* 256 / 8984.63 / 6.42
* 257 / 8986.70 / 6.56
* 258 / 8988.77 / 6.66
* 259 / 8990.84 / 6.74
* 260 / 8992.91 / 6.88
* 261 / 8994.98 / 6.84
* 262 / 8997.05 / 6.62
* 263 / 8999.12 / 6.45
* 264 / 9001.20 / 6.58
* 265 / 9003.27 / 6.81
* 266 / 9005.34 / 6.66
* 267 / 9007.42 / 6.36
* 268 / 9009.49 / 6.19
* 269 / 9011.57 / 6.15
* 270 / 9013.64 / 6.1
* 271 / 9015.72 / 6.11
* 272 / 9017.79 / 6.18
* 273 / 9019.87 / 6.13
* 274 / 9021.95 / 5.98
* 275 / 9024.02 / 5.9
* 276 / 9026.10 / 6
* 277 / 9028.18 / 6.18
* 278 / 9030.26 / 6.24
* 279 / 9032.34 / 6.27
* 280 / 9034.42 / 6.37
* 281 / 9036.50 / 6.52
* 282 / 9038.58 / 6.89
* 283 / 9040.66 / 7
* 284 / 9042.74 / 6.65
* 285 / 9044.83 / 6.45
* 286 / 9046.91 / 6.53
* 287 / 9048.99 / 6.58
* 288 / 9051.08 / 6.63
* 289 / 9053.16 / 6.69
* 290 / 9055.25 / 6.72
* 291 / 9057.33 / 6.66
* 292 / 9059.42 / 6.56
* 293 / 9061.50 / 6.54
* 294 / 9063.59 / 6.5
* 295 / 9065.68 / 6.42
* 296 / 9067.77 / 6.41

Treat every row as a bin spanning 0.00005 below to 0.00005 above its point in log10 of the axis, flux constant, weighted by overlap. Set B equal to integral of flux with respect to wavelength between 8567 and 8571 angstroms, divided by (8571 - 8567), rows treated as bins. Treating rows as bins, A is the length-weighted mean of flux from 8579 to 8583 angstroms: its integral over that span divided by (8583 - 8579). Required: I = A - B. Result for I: 0.28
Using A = 6.81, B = 6.53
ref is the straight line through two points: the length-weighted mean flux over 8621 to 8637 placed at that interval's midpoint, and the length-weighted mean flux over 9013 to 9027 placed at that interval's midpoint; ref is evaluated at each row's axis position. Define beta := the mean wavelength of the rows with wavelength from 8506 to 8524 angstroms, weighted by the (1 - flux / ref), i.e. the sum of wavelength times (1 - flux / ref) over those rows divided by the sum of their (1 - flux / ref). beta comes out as 8519.1 angstroms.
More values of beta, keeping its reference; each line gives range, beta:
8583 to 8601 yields 8594.0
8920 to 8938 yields 8927.6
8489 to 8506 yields 8496.0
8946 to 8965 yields 8955.1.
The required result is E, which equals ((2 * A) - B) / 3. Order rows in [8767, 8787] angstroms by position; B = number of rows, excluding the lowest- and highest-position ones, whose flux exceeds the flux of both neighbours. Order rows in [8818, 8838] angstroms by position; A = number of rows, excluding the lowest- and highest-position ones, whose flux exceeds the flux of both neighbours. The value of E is 0.33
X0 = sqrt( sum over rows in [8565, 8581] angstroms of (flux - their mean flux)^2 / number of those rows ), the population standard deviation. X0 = 0.15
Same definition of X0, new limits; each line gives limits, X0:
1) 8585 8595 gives 0.01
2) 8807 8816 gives 0.06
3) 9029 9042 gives 0.30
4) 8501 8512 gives 0.24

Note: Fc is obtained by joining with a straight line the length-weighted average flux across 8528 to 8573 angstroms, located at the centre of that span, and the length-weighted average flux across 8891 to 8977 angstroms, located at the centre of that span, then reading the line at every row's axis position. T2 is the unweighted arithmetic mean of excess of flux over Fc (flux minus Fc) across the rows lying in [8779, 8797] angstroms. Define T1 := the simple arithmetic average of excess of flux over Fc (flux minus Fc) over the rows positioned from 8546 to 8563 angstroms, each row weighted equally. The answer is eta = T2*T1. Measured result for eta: 0.0010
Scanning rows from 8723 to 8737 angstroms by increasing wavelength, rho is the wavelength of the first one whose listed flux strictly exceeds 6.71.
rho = 8723.69 angstroms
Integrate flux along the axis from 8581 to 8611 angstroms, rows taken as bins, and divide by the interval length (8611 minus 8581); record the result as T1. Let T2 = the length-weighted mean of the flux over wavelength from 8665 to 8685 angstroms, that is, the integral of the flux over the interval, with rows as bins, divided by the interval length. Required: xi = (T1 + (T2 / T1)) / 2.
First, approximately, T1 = 6.65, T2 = 6.43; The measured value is 3.81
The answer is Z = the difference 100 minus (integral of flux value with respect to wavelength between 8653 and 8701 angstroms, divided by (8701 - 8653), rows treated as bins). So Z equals 93.4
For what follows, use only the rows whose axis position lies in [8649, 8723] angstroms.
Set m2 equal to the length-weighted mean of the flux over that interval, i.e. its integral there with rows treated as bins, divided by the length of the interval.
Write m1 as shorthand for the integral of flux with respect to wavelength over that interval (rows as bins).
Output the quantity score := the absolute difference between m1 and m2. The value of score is 491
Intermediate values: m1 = 498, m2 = 6.72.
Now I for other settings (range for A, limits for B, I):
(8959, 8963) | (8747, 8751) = -0.02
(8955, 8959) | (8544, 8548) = -0.09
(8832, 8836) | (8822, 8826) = -0.21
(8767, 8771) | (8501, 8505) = 0.39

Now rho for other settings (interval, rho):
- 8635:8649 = 8639.73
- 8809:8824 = 8810.49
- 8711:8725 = 8711.65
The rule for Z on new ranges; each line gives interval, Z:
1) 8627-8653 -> 93.3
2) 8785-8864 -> 93.1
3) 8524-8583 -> 93.4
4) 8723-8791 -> 93.2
